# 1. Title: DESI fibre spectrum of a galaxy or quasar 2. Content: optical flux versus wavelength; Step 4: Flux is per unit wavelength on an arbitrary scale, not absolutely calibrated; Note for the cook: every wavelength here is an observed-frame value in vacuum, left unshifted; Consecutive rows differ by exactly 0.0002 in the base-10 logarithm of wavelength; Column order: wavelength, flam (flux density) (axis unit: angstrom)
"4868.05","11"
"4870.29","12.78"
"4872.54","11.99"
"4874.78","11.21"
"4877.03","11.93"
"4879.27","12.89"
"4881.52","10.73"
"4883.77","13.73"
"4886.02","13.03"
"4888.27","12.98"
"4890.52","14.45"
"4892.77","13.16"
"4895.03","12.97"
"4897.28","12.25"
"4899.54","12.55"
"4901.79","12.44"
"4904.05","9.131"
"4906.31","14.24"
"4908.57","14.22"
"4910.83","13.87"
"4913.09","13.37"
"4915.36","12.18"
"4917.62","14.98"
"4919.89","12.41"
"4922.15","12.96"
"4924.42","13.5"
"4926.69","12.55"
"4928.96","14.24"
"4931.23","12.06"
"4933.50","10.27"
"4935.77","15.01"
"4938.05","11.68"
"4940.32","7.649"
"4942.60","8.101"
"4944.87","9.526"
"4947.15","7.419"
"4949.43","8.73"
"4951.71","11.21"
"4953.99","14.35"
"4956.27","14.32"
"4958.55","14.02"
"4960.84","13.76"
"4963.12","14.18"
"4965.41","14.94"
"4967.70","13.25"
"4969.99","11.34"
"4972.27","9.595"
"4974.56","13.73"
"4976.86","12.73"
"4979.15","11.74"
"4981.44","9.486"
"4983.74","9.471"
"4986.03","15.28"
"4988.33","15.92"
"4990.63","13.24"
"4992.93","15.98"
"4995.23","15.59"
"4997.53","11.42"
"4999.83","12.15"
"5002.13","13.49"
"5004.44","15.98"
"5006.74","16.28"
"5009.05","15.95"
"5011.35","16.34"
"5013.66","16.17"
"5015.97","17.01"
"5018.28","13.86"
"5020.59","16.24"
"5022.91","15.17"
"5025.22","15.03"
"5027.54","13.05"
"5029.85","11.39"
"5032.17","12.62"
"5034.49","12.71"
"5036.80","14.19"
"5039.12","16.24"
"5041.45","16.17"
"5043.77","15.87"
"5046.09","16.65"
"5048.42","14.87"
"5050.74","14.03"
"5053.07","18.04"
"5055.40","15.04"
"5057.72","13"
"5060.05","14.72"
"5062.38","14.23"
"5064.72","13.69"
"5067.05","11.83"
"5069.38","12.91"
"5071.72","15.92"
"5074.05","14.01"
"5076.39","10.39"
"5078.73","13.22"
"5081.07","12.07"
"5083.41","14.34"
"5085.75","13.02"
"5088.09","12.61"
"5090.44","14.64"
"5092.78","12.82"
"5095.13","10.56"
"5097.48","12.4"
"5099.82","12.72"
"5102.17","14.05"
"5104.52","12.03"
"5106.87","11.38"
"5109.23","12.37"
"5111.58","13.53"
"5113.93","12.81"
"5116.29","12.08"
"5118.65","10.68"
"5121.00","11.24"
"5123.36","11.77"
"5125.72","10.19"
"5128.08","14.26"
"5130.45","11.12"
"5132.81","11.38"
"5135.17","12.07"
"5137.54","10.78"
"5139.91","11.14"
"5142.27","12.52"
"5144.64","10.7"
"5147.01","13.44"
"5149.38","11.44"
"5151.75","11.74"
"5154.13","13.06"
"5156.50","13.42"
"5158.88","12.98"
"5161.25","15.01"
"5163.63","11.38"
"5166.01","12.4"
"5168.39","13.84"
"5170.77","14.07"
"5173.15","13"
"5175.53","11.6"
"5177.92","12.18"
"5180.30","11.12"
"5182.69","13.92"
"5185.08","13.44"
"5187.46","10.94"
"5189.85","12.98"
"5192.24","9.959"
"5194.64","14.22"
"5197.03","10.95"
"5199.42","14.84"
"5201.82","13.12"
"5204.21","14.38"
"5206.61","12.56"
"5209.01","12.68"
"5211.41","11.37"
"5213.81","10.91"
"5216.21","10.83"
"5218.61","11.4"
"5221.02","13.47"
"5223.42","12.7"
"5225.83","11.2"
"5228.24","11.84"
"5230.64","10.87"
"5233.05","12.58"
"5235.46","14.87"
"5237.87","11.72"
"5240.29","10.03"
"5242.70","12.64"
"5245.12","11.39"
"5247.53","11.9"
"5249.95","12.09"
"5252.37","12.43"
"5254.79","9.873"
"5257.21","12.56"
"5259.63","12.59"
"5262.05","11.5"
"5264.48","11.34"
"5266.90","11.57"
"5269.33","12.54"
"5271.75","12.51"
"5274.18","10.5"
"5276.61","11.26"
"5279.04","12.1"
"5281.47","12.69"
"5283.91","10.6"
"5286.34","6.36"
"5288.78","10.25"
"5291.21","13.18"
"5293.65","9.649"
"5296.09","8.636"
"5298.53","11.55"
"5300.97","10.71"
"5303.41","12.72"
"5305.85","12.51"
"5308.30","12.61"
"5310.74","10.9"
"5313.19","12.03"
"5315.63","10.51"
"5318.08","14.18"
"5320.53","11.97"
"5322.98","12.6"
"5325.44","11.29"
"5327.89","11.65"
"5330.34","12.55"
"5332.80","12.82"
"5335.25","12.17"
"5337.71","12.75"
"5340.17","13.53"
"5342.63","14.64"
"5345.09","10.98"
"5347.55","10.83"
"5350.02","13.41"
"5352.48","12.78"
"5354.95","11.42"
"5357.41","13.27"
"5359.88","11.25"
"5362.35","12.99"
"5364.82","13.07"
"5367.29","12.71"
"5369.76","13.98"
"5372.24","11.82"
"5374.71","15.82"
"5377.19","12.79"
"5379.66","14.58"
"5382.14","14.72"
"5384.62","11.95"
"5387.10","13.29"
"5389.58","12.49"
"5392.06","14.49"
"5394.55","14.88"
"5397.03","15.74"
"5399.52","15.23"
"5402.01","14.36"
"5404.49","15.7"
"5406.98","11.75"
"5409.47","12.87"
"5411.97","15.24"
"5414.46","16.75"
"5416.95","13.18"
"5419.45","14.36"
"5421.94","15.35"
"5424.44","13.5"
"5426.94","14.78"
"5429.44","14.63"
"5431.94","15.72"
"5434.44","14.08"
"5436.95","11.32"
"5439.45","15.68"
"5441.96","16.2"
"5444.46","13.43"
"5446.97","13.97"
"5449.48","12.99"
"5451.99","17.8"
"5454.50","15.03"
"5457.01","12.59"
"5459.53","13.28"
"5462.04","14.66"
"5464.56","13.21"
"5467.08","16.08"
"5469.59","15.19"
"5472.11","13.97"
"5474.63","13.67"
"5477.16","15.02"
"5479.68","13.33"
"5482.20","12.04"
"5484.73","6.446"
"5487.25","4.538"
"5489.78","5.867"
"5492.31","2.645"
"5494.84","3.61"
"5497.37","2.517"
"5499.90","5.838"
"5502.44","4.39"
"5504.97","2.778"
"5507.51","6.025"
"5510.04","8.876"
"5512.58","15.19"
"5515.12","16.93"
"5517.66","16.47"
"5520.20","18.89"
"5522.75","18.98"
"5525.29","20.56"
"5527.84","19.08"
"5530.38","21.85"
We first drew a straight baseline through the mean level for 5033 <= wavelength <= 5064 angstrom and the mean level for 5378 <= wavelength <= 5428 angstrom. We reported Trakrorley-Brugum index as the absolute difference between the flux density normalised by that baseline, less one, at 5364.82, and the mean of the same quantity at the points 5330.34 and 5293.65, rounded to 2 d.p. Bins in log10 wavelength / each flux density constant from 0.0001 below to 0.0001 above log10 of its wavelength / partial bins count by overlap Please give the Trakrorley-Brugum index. 0.14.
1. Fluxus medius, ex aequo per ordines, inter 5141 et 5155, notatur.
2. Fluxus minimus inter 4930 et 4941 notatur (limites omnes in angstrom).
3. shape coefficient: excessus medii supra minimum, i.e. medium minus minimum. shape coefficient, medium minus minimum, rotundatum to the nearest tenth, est 4.5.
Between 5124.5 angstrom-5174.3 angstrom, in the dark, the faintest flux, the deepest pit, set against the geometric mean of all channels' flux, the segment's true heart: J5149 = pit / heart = 0.83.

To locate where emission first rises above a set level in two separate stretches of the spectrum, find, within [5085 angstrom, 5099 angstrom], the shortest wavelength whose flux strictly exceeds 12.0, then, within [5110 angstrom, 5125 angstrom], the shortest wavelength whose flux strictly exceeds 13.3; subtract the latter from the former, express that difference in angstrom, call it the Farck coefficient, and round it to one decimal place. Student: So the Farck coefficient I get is -25.8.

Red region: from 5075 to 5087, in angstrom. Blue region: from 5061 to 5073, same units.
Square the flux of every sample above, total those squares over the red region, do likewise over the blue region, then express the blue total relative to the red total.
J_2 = 1.2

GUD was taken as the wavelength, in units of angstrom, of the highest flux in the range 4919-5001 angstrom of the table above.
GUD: 4992.93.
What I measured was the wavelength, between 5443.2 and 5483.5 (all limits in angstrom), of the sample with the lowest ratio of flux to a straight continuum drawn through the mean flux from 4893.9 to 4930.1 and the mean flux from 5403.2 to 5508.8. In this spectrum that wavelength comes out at 5482.20 angstrom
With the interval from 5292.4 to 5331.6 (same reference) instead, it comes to 5296.09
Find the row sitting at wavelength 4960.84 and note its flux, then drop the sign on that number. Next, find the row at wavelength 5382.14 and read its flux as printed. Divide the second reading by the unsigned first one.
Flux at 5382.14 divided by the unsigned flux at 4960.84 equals 1.07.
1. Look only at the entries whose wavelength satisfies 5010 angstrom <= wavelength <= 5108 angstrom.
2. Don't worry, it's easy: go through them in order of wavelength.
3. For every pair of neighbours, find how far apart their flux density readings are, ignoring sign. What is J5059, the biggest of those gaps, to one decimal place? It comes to 4.0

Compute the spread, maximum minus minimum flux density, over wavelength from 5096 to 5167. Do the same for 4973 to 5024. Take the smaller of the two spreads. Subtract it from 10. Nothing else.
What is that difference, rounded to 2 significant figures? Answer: 5.2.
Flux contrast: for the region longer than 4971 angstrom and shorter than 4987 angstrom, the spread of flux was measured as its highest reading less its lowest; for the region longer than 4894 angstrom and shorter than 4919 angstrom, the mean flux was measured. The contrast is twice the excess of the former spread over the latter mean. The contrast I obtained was -14.2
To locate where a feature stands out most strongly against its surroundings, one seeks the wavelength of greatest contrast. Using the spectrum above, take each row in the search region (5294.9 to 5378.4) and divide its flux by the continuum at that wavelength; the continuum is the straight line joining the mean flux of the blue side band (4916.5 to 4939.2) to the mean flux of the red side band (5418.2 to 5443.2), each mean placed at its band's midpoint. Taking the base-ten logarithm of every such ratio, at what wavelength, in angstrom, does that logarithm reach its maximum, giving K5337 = 5374.71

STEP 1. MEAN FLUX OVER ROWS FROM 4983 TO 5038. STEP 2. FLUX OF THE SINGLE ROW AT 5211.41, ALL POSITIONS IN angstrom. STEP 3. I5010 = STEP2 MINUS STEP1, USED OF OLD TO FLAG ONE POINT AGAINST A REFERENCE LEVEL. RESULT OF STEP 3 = -3.0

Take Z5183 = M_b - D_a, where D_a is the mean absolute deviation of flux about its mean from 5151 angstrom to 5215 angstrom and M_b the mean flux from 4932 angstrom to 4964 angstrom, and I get 10.3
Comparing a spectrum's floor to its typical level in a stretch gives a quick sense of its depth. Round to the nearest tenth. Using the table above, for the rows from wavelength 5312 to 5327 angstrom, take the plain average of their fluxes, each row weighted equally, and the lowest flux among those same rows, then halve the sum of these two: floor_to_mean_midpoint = 11.3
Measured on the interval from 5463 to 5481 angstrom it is 13.8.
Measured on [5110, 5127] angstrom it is 11.0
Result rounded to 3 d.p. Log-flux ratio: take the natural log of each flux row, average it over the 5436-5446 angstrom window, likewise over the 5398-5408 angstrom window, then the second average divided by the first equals 1.004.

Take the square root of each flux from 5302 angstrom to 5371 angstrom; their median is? 3.55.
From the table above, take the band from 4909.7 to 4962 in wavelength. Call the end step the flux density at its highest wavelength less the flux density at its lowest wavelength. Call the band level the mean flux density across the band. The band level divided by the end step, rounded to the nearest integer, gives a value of -110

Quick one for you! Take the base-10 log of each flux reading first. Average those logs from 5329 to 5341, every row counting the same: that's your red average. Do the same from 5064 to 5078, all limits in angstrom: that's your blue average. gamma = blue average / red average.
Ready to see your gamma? 1.01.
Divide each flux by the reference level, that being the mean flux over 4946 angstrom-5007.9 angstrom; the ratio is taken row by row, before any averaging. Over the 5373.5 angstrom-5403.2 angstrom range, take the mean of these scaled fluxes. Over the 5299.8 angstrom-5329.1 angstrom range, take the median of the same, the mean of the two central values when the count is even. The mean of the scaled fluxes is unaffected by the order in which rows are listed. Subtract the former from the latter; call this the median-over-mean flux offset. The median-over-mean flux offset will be -0.17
